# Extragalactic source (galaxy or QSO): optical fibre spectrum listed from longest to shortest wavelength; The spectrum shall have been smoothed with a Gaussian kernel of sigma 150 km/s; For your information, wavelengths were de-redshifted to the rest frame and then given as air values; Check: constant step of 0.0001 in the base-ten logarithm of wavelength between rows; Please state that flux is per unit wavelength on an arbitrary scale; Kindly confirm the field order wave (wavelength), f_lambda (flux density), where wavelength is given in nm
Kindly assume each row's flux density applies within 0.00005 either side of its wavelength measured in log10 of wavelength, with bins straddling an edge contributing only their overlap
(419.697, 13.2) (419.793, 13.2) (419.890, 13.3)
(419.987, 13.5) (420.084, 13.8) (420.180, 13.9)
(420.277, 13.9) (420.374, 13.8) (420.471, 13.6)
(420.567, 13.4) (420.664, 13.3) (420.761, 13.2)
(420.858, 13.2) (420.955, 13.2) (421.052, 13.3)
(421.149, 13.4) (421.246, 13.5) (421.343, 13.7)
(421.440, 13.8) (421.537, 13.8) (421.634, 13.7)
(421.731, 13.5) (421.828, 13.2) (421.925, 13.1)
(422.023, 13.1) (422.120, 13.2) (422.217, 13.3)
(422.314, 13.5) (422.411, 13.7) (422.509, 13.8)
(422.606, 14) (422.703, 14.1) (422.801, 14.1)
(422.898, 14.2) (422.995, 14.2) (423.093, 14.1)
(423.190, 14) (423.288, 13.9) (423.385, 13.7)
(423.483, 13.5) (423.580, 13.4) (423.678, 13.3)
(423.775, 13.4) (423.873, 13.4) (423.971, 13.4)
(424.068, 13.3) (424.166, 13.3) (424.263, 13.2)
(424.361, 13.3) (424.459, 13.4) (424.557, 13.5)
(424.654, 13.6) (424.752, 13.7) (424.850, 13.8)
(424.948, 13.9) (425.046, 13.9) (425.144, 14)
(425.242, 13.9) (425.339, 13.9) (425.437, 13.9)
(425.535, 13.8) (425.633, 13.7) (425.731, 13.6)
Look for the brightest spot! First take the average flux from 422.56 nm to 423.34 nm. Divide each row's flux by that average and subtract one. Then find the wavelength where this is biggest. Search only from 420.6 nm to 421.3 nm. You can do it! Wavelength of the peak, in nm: 421.246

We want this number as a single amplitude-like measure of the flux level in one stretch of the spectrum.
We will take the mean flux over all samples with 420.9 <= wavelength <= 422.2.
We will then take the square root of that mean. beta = 3.66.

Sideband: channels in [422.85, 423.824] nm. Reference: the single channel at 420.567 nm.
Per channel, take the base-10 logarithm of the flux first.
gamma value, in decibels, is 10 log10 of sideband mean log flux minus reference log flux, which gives -19.3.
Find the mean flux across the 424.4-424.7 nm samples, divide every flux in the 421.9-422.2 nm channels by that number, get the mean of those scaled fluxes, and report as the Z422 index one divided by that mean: 1.03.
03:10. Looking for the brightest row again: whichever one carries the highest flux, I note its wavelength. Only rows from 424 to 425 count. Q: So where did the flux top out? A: 424.948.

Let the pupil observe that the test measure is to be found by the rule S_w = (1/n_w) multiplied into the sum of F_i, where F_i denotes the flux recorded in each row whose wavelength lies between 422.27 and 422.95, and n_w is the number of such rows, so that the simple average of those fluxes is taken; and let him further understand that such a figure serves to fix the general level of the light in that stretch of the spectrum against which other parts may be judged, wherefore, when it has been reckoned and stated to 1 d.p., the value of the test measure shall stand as 13.9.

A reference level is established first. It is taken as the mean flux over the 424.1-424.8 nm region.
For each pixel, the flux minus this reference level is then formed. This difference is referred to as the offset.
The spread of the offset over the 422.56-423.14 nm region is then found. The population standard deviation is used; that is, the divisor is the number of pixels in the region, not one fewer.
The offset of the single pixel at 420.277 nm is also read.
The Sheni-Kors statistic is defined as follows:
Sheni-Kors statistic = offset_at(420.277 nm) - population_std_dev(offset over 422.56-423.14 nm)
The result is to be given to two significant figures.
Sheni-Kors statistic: 0.40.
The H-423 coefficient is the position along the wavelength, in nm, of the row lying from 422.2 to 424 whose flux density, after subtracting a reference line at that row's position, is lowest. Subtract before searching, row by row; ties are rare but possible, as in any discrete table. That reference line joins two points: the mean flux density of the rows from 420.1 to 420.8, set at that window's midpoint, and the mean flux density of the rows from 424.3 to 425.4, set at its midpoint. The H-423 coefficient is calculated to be 423.678 nm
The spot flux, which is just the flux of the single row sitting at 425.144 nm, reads 14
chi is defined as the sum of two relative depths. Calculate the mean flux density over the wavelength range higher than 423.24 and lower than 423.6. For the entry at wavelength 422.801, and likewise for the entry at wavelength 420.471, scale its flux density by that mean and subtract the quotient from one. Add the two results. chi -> -0.03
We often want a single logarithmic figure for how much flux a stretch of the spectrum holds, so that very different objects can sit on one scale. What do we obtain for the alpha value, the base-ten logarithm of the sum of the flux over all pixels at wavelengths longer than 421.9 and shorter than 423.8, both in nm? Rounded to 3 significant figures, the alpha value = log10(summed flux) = 2.44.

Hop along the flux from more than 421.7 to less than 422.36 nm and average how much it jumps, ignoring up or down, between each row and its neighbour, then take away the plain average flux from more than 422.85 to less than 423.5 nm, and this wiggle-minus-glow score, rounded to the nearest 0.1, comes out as -13.8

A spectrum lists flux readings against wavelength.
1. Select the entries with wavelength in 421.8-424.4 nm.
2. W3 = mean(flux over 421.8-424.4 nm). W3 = 13.6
